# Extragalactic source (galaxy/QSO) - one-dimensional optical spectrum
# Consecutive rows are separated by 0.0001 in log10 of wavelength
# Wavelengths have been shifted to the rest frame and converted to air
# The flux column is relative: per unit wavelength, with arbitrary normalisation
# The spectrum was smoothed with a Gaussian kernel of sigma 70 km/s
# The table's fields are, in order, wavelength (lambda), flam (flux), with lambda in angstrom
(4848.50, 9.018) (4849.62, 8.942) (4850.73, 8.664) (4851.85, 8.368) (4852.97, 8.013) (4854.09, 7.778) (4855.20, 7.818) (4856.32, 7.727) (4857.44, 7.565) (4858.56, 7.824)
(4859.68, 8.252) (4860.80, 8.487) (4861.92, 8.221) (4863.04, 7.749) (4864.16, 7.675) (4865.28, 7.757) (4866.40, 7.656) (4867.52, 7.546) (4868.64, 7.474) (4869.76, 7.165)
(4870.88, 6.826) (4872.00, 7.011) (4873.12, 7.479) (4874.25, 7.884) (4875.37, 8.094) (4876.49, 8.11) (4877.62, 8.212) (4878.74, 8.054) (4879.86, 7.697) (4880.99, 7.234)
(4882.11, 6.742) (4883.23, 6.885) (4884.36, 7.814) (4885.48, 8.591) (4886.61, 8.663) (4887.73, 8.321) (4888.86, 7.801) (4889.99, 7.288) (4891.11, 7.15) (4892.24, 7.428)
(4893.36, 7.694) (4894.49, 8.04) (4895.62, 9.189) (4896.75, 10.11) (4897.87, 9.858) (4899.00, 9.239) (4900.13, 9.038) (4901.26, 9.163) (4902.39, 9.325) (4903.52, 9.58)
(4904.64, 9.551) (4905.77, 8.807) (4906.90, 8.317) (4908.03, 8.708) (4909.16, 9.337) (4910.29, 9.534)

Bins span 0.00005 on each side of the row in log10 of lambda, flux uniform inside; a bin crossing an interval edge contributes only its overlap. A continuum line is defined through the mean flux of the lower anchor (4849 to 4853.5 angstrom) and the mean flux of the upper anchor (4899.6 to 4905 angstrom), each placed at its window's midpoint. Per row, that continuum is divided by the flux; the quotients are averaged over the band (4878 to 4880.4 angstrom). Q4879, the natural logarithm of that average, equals 0.129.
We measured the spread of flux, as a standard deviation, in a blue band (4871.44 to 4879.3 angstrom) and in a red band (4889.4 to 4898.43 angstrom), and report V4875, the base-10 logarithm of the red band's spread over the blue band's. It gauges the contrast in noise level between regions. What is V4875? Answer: 0.44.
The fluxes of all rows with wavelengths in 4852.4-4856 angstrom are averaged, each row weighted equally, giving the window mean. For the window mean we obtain 7.9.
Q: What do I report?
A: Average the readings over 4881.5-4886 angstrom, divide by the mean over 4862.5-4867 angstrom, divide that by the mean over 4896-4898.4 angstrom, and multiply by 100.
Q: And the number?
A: 9.8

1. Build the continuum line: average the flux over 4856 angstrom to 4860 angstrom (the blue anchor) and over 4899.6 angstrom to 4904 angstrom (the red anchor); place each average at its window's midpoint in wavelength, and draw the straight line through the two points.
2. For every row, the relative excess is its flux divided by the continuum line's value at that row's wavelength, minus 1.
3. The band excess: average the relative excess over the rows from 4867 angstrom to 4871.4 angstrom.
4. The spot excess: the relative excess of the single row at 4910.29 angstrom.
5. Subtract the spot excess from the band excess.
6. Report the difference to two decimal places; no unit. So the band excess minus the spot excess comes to -0.11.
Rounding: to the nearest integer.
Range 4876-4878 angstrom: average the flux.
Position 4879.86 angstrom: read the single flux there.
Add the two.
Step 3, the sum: 16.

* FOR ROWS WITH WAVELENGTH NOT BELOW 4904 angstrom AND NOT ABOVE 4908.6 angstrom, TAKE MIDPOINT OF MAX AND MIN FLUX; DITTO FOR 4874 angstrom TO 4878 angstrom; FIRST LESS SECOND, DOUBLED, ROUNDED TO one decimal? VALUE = 1.8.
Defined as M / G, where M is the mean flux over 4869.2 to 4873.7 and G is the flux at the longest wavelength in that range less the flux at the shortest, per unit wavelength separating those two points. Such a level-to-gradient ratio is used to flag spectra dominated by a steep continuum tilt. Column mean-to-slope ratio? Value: 76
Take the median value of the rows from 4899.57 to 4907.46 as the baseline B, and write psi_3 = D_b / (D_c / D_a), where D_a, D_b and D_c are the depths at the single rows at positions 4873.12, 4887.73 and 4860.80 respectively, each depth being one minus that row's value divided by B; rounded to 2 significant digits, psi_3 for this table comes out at 0.23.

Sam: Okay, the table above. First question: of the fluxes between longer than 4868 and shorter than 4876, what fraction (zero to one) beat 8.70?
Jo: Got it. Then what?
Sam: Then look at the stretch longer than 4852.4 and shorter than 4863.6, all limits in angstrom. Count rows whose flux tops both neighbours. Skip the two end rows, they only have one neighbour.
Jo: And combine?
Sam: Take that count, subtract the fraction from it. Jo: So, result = 2.0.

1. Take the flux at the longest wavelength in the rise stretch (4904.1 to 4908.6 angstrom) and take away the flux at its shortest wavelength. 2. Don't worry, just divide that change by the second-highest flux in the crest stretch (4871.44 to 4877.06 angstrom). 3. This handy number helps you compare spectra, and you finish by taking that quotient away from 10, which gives 10.1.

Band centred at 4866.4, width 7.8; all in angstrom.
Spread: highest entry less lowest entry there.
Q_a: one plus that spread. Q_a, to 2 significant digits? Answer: 1.6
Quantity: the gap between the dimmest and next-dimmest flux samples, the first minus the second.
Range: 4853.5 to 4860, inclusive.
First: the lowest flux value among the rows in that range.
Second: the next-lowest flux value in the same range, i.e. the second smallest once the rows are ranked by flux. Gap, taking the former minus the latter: -0.16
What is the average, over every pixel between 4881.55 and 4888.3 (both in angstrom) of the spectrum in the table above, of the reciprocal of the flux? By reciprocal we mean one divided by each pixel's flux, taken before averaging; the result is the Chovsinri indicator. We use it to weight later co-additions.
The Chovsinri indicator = 0.129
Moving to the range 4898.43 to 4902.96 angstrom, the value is 0.109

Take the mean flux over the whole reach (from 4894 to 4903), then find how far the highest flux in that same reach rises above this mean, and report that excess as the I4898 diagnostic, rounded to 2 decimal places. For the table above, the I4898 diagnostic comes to 0.86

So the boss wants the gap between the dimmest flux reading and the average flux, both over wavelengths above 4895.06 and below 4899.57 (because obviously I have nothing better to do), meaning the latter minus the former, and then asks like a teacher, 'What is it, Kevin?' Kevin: 0.41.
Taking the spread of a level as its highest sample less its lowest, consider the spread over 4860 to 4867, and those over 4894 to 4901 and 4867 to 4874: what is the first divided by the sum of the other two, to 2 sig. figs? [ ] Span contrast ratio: 0.30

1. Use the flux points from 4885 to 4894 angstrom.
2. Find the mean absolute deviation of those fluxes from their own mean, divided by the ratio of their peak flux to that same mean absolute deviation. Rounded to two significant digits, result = 0.028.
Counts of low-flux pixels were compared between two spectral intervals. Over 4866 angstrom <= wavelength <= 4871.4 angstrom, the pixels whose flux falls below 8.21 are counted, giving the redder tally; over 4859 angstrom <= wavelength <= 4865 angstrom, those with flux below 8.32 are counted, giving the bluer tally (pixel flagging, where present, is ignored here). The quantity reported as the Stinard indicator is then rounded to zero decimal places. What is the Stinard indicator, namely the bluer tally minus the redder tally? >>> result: -1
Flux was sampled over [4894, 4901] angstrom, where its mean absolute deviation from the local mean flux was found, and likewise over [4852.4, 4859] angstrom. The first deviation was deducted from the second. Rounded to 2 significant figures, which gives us -0.39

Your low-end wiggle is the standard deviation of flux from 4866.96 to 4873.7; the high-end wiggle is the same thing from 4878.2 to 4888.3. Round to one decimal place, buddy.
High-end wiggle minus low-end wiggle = 0.4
